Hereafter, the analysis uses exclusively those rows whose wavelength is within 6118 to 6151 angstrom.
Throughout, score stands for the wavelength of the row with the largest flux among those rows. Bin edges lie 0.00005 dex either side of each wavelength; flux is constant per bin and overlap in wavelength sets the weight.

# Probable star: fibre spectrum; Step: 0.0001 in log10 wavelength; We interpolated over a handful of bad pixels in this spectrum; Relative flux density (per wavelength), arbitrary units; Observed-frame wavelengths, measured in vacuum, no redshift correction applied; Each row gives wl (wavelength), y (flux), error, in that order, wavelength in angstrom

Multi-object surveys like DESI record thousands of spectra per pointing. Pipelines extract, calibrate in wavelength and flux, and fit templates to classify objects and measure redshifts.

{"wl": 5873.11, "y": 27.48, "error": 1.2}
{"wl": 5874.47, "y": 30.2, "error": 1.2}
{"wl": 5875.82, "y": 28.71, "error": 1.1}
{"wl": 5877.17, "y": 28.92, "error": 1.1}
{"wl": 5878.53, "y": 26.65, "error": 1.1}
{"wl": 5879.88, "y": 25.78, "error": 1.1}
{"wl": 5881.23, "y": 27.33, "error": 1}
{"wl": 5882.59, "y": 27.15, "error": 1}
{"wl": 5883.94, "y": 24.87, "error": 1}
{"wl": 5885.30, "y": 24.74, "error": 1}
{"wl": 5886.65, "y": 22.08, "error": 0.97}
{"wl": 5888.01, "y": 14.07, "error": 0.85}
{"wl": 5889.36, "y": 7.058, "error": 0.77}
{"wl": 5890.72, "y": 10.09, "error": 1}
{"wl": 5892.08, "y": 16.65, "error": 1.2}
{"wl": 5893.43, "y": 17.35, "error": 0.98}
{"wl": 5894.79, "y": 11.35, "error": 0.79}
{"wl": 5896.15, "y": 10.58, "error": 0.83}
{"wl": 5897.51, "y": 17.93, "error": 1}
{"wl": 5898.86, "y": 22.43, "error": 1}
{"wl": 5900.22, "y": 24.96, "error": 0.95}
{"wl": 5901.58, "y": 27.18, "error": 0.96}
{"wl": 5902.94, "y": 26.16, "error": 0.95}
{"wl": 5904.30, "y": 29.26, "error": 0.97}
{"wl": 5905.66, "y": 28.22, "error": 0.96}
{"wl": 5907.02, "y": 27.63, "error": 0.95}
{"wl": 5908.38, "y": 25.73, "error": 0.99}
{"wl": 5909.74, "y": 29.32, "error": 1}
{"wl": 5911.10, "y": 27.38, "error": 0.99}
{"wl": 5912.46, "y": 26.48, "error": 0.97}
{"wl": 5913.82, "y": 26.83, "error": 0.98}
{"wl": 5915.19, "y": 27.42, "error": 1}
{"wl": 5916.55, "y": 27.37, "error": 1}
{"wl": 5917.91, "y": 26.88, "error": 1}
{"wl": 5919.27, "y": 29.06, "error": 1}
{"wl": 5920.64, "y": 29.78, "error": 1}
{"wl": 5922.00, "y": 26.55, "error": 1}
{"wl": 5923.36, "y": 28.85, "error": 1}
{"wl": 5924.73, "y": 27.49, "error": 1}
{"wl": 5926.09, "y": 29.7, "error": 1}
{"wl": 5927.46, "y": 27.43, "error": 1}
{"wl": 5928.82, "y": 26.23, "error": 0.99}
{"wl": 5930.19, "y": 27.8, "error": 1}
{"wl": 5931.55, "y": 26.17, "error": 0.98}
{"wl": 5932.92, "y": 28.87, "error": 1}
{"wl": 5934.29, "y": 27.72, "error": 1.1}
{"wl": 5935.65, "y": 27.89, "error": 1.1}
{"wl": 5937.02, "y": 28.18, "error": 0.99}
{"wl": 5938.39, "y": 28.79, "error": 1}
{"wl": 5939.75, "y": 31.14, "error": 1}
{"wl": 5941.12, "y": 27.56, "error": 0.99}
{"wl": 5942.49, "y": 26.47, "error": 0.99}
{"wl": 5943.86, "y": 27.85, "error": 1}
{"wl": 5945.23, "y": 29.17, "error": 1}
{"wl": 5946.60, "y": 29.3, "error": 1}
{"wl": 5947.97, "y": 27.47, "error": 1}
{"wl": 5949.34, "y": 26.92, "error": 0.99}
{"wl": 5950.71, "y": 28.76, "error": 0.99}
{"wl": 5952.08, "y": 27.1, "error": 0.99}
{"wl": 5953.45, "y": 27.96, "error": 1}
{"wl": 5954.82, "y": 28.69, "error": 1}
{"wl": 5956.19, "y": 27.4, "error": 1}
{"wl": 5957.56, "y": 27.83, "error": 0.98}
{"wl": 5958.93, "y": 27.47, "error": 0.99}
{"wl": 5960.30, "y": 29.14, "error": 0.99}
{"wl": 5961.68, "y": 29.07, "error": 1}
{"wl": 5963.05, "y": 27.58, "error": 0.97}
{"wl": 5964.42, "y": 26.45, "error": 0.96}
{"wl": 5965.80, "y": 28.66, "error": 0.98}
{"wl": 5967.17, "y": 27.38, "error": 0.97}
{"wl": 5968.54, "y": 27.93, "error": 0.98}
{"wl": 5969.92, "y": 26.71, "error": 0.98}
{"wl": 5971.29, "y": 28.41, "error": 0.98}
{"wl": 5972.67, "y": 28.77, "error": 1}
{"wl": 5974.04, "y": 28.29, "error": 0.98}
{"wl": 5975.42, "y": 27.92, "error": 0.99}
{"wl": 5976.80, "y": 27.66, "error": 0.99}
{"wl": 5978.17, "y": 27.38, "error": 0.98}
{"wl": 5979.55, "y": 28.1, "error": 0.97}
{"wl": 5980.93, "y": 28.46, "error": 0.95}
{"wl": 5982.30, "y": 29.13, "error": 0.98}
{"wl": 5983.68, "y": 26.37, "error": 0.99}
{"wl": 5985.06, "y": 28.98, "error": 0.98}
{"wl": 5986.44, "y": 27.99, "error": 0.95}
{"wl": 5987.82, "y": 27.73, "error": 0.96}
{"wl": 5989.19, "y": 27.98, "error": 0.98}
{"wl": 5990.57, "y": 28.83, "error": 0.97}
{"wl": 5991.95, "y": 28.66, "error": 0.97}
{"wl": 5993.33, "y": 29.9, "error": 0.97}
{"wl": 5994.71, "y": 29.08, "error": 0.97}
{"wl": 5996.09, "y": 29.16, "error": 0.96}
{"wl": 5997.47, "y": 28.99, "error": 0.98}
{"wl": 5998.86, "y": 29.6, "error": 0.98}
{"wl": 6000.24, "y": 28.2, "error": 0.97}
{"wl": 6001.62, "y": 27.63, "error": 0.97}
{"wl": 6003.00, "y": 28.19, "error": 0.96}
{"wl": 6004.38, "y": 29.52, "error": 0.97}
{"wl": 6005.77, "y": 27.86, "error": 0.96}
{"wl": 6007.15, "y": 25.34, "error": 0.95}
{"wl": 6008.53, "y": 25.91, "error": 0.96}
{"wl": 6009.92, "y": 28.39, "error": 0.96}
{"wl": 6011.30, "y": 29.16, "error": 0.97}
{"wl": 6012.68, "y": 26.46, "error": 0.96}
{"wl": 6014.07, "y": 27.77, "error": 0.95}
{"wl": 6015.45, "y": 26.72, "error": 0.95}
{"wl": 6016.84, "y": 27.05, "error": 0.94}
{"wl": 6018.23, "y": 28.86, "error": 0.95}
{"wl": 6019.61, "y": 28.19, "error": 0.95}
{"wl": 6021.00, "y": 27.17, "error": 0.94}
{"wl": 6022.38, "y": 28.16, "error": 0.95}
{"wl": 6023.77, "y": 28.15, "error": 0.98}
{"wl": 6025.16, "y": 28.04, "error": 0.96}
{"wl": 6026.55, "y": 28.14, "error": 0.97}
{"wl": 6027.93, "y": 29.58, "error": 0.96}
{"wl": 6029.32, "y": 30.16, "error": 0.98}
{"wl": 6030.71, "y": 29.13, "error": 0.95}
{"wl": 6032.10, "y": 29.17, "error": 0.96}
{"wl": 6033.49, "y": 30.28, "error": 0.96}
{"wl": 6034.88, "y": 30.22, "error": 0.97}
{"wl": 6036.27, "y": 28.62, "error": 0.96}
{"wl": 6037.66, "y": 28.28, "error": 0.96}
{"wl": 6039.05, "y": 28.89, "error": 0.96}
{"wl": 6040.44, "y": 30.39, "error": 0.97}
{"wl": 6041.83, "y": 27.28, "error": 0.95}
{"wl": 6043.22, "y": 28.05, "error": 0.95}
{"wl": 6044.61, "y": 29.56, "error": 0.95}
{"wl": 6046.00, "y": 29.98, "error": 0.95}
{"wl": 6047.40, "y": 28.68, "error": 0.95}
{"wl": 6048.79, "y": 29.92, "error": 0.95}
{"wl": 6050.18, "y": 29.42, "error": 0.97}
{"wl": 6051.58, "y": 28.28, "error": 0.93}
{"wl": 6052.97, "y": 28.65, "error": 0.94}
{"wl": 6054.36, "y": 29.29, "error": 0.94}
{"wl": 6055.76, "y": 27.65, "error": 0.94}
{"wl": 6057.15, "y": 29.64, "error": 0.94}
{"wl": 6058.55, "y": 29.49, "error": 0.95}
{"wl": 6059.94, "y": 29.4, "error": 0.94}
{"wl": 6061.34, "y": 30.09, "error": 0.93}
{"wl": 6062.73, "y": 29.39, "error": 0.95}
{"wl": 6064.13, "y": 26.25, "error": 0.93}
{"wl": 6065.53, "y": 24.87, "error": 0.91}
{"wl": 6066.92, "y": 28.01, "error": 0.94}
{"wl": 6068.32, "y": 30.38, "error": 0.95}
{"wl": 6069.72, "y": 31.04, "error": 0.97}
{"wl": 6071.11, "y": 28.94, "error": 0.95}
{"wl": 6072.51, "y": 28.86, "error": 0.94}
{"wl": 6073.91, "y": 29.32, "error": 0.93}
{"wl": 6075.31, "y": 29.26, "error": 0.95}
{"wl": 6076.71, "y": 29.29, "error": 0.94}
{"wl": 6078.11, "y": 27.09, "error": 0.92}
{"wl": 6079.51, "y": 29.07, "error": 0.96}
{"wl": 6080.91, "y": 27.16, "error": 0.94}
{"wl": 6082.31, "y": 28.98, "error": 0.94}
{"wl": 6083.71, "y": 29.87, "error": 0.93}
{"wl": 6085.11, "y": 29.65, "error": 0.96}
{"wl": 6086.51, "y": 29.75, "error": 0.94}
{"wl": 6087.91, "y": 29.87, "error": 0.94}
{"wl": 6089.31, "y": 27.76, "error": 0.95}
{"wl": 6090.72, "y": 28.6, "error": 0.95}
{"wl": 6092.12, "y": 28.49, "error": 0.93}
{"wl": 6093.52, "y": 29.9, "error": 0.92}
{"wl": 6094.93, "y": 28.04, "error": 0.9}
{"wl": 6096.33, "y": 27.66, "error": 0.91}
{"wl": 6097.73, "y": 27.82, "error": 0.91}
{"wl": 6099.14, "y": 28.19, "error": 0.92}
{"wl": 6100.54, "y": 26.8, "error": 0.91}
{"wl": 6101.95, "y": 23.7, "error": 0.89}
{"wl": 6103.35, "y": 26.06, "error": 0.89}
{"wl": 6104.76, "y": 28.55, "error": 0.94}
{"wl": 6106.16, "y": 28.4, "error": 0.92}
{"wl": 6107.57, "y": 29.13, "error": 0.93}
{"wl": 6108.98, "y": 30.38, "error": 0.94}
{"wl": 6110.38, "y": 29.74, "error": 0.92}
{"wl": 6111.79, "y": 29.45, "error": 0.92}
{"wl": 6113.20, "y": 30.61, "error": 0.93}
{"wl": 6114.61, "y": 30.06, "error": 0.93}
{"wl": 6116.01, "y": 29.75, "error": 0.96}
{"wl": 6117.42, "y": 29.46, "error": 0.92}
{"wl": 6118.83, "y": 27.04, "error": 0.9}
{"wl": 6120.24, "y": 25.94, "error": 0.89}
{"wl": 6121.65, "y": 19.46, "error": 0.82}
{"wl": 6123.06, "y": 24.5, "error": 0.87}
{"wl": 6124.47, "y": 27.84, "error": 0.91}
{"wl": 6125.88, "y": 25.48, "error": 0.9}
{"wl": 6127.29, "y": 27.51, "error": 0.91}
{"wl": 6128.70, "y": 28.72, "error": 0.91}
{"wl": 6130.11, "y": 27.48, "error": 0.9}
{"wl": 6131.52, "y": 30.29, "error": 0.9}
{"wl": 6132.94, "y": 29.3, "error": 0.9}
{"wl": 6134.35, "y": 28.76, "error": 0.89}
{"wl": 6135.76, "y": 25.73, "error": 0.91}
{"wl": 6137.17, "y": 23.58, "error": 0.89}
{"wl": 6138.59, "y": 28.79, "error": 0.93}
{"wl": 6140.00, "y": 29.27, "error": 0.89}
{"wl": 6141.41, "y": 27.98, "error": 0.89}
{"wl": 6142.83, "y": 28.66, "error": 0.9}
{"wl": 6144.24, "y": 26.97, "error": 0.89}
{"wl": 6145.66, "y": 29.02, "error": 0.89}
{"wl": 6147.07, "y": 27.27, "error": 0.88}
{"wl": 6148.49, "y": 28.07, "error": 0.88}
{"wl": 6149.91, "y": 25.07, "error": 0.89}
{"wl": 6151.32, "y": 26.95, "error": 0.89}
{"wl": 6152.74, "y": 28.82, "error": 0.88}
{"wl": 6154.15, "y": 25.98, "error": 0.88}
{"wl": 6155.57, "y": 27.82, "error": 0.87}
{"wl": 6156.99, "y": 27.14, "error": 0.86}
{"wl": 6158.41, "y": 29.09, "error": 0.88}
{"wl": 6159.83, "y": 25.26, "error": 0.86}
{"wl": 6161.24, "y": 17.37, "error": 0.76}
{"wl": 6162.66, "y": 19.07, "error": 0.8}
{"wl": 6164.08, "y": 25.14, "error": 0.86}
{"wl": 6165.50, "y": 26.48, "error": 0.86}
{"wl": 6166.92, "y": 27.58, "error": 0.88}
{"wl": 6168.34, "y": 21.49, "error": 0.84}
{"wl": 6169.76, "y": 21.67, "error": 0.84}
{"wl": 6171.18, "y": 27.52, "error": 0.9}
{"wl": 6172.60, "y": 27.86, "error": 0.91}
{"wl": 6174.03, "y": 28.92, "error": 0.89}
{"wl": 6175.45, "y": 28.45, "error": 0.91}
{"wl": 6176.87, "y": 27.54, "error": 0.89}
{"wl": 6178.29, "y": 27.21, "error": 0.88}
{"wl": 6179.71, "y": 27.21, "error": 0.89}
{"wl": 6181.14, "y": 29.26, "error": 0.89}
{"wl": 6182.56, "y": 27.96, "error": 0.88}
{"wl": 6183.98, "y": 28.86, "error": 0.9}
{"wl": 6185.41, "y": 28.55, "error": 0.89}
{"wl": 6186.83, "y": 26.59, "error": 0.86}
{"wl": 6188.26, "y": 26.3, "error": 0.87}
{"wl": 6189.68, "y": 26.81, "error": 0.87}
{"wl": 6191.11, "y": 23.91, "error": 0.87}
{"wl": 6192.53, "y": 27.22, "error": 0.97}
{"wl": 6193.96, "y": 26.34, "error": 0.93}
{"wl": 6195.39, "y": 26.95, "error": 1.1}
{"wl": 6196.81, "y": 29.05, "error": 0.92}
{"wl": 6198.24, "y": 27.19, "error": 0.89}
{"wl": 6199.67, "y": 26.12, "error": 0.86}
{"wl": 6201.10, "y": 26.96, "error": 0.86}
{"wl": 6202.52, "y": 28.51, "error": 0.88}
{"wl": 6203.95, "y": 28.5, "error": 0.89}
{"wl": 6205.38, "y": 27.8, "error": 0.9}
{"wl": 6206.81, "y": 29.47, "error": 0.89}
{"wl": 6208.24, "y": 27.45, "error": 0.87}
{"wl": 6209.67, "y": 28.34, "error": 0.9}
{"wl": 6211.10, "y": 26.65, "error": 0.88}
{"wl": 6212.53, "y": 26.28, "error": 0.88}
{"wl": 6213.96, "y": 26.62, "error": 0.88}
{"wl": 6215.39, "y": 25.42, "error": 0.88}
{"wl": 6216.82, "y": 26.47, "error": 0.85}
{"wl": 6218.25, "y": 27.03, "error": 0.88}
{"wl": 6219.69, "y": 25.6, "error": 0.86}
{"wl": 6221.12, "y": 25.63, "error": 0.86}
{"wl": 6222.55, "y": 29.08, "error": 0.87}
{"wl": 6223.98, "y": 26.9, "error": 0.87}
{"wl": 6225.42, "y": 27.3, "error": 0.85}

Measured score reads 6131.52 angstrom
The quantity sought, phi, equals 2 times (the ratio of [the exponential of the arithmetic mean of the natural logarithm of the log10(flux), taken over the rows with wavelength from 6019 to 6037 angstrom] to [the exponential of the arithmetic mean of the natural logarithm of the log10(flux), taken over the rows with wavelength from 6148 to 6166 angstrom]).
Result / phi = 2.08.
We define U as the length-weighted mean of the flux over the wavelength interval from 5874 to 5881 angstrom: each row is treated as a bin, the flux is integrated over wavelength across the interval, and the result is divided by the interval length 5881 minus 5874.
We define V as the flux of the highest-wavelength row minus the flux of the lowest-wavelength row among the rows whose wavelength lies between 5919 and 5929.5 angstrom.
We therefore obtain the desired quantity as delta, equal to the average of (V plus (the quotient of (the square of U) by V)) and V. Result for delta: -141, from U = 28.0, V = -2.8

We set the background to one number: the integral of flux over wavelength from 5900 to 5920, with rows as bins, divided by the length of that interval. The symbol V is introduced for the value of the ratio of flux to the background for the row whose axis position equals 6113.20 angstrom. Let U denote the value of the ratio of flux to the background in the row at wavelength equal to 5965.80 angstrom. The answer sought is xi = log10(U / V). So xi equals -0.029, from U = 1.05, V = 1.12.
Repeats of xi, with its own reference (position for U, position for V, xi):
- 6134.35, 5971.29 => 0.005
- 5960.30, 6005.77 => 0.020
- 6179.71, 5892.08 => 0.213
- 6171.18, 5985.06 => -0.022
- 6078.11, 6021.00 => -0.001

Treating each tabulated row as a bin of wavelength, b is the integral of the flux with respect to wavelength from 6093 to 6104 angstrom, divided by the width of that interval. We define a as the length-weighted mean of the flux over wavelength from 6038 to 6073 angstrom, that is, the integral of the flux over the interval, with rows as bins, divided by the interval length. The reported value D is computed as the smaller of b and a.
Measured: 27.2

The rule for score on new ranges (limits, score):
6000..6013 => 6004.38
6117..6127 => 6117.42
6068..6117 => 6069.72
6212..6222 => 6218.25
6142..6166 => 6158.41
